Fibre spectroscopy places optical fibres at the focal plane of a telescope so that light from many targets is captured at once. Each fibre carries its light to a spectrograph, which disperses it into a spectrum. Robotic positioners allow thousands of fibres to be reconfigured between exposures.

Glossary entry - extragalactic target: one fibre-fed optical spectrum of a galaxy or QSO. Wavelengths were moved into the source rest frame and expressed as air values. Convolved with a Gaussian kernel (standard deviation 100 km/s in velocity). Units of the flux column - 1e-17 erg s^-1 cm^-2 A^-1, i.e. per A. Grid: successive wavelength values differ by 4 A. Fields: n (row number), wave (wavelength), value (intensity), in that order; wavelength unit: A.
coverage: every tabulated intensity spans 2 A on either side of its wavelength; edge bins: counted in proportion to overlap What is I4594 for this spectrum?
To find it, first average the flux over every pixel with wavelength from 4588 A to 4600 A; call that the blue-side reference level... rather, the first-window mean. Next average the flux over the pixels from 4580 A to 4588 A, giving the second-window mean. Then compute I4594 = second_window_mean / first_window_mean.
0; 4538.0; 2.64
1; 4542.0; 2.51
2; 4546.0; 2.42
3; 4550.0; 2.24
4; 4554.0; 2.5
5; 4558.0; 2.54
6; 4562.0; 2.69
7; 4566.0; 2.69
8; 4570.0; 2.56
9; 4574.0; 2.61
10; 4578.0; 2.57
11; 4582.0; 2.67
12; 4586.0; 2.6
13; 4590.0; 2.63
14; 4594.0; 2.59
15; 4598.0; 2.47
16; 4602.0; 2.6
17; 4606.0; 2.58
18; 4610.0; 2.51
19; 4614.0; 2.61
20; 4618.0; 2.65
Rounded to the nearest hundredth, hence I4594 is 1.03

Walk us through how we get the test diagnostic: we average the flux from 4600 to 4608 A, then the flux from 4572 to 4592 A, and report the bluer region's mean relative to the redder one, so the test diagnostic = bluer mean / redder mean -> 1.01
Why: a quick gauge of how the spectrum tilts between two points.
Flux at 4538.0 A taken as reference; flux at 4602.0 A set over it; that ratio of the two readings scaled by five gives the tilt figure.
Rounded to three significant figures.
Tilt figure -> 4.92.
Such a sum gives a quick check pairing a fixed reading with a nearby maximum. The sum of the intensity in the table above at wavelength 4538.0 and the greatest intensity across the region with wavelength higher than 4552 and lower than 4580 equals 5.33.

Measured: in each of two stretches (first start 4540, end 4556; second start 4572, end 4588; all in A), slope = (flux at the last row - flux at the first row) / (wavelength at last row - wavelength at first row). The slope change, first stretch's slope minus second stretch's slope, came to 0.000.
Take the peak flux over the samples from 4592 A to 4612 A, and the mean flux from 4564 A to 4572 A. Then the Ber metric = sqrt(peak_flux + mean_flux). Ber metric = 2.29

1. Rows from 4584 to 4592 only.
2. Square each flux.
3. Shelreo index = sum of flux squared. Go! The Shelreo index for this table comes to 13.7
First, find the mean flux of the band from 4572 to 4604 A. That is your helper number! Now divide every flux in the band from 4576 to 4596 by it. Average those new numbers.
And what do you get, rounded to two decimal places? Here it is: 1.01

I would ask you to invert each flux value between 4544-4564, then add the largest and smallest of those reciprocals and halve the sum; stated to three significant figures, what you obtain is 0.409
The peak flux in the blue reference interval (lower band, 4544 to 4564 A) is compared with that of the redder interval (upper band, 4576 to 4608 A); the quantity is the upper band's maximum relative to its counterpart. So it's 0.993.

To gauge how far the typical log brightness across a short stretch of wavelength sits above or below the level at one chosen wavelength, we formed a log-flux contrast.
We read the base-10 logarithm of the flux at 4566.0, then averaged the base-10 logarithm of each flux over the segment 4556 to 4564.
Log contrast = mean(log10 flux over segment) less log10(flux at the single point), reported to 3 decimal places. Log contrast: -0.012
